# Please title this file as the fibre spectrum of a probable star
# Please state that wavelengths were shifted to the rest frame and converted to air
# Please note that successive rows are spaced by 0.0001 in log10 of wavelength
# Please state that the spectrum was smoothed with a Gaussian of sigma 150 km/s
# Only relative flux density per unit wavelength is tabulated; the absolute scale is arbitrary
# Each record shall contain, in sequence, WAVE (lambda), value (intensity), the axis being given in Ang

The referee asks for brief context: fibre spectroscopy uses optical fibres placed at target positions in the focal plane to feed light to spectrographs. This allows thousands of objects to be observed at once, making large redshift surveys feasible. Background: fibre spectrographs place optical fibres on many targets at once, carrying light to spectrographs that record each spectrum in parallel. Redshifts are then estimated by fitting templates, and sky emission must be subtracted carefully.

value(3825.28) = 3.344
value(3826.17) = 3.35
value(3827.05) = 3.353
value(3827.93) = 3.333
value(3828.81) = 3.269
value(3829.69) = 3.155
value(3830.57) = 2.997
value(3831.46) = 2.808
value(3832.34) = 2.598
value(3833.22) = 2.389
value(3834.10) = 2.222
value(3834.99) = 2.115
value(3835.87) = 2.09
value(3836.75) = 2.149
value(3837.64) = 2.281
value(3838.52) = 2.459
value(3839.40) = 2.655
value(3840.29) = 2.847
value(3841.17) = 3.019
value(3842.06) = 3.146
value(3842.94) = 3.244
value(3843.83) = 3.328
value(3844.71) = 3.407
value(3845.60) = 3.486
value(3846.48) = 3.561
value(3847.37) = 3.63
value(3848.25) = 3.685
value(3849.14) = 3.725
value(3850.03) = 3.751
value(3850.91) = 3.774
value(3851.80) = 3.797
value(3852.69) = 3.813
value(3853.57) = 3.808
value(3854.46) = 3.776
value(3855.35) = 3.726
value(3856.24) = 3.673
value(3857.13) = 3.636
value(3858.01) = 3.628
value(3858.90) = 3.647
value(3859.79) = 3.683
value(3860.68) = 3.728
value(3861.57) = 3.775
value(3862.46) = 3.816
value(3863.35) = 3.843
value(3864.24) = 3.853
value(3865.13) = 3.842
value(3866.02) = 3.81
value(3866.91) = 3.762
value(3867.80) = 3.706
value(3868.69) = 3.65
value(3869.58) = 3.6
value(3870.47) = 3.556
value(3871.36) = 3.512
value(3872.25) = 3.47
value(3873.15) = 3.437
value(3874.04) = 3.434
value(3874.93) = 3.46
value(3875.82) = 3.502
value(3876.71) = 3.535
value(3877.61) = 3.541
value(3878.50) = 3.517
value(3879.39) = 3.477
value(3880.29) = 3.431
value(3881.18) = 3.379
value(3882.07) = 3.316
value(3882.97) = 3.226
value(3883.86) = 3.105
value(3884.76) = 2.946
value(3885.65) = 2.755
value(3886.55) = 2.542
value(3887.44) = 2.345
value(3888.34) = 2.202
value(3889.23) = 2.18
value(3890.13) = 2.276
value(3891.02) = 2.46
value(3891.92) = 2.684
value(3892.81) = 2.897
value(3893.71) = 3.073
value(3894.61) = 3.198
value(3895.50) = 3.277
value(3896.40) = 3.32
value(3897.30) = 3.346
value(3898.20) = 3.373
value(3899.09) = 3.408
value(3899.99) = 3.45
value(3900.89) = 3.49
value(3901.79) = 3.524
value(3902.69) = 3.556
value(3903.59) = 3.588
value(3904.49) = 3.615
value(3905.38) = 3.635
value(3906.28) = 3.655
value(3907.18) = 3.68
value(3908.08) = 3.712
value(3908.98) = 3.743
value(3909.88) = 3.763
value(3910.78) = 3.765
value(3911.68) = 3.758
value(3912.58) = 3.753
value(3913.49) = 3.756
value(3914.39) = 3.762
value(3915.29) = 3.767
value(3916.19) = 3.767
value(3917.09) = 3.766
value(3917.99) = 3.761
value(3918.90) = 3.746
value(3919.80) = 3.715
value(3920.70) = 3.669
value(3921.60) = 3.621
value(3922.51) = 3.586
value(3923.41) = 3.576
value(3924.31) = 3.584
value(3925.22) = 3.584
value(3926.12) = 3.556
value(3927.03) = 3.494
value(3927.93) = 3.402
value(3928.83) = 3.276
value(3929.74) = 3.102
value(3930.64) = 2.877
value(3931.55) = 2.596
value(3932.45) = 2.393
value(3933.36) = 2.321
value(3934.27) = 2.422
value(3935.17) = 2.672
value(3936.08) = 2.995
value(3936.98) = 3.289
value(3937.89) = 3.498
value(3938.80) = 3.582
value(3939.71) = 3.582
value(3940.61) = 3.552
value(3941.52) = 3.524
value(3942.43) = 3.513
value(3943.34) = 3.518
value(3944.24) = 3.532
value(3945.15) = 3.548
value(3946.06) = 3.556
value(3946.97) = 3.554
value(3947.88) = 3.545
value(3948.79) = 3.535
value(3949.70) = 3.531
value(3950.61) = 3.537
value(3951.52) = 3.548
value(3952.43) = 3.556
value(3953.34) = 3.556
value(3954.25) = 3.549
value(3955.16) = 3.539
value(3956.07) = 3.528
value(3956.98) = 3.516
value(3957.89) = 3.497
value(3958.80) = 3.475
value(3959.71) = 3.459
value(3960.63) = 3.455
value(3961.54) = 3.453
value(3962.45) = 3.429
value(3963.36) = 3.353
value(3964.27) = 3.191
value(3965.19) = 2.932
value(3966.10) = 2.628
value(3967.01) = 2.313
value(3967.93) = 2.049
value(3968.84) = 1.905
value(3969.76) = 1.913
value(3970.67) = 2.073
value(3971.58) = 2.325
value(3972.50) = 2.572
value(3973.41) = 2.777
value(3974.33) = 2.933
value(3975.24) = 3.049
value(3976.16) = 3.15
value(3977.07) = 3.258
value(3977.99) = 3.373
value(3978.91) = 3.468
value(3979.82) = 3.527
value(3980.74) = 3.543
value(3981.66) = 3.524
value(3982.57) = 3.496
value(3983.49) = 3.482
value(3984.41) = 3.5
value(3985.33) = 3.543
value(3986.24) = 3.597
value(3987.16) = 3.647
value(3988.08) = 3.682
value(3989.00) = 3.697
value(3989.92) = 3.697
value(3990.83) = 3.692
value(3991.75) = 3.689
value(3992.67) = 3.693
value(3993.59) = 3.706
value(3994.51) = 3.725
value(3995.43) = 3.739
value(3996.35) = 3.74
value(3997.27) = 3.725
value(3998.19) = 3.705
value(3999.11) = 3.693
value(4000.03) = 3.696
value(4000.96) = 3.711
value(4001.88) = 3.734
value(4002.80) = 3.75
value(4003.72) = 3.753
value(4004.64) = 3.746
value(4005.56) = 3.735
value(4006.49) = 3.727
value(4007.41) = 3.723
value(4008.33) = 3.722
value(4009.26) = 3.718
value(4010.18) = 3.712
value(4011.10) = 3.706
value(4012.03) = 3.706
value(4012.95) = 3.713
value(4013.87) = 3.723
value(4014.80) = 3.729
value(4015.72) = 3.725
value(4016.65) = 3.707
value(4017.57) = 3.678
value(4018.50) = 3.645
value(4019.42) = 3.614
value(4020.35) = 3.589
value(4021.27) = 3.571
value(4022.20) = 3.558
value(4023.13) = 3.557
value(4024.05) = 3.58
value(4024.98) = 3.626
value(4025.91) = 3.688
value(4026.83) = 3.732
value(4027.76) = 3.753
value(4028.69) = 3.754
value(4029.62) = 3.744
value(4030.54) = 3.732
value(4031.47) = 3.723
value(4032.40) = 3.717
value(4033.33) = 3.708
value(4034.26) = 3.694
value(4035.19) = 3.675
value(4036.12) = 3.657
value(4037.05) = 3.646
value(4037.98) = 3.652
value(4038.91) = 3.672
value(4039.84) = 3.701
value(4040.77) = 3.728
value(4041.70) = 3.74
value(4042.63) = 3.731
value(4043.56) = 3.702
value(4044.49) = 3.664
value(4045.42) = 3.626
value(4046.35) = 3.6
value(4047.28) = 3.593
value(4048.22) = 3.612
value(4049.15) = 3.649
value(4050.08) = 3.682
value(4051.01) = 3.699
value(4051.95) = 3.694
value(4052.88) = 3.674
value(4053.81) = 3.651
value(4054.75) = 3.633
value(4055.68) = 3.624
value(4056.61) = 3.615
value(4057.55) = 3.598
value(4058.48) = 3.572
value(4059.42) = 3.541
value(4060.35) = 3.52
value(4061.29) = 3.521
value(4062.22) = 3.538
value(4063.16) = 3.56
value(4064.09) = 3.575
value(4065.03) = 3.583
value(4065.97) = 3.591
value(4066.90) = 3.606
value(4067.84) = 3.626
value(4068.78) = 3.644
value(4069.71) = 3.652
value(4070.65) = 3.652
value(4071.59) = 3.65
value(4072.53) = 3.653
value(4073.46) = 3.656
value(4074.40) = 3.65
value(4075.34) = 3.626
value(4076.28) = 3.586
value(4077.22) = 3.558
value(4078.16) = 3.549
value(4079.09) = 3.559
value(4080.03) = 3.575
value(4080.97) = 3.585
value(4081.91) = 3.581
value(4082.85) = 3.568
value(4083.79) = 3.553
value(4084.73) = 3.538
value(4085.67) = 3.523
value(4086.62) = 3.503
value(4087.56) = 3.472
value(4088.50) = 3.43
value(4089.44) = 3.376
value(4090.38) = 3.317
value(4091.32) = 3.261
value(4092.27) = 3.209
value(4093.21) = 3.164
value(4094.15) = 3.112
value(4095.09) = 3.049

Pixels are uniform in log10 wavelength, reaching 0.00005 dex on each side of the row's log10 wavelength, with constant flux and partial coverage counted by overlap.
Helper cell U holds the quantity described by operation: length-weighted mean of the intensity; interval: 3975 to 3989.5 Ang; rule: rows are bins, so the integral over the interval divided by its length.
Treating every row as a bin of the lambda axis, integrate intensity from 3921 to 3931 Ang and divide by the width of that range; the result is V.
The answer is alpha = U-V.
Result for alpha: 0.04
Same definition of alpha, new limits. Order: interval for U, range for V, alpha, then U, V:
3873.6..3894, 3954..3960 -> -0.50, 3.01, 3.51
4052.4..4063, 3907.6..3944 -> 0.16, 3.59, 3.43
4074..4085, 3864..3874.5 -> -0.05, 3.58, 3.63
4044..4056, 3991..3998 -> -0.07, 3.65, 3.71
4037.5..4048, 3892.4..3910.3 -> 0.21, 3.67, 3.47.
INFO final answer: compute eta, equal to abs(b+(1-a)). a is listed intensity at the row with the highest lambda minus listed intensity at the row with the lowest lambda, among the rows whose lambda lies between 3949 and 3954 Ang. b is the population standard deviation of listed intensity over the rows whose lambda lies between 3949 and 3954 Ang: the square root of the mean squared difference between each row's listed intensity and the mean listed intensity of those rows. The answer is 0.99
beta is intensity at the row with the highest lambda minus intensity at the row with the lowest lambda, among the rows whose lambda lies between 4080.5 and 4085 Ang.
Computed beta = -0.05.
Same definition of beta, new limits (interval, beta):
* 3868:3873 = -0.18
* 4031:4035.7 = -0.05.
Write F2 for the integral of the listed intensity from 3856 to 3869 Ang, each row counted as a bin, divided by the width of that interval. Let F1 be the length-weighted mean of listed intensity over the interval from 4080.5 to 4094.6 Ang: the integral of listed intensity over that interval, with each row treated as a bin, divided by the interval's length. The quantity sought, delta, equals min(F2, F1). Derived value 3.41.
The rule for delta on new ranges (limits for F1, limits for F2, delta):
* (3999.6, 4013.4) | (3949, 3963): 3.51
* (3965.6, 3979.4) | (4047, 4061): 2.66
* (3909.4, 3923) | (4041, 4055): 3.66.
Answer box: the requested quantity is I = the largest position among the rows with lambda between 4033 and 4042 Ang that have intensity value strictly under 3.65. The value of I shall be 4037.05 Ang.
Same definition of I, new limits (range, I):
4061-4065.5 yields 4065.03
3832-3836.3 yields 3835.87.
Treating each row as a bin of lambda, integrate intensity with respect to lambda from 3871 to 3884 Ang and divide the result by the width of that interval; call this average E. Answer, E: 3.4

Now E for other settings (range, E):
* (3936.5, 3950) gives 3.5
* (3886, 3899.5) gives 2.8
